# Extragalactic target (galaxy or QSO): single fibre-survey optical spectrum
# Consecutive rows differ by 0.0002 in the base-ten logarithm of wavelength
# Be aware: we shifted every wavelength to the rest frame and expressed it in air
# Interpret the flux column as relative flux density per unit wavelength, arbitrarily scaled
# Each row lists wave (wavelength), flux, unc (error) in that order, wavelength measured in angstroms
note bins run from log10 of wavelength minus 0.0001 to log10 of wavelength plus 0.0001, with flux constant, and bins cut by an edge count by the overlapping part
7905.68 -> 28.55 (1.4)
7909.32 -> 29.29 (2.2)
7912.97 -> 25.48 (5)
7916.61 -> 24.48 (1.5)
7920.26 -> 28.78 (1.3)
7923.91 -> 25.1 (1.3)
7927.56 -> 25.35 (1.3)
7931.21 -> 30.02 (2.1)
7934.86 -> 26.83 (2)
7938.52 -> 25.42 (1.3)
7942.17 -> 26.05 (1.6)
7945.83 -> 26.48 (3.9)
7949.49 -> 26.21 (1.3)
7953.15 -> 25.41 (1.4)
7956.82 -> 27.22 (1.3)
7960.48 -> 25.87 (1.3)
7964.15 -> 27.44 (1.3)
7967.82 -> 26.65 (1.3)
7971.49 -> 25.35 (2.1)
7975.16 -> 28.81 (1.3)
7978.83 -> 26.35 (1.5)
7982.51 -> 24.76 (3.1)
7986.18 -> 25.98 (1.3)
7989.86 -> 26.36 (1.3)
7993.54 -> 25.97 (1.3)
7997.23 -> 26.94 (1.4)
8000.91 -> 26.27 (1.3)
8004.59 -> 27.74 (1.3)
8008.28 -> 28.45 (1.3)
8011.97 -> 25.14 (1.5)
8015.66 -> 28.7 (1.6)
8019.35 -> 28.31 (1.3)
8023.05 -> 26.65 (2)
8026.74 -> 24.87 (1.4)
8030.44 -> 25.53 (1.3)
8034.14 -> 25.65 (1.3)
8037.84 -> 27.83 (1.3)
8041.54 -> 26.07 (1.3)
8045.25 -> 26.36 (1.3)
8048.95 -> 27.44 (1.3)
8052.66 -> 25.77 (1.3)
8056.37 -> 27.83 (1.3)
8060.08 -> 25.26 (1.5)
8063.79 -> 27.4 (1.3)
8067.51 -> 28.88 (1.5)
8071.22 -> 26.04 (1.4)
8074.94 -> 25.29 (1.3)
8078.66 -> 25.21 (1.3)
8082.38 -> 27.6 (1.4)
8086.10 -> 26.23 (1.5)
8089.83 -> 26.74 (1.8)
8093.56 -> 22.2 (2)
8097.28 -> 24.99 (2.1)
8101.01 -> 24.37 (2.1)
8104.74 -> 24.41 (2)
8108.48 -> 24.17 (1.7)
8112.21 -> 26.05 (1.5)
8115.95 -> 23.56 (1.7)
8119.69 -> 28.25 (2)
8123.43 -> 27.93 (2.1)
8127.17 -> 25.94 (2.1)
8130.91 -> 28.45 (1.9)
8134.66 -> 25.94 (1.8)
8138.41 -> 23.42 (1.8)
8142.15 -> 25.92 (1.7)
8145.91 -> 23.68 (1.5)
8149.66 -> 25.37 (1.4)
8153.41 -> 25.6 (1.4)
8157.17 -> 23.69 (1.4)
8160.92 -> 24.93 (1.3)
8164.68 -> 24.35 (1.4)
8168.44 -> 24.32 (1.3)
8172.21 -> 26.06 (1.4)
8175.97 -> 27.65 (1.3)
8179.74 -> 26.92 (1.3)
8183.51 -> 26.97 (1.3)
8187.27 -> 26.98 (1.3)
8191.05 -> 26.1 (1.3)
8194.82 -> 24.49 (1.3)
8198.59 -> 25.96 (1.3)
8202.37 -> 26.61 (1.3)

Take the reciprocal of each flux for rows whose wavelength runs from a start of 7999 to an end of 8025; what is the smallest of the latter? 0.0348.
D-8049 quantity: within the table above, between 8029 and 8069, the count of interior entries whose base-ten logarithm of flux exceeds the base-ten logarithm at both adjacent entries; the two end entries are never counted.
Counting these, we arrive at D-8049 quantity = 3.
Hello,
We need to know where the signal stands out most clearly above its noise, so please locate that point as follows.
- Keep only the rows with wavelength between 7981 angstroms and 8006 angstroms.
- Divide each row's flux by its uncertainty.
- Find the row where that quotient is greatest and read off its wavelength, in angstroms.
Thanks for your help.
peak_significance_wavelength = 8004.59 angstroms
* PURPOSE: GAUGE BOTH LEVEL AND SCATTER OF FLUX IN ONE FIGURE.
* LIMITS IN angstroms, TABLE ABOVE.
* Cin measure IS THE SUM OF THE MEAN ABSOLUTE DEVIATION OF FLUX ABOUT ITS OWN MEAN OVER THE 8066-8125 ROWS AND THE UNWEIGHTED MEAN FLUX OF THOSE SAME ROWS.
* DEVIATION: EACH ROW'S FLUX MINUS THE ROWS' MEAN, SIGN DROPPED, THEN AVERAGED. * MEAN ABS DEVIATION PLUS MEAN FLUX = 27.2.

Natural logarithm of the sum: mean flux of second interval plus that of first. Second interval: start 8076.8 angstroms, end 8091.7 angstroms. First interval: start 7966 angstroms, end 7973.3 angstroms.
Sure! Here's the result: 3.96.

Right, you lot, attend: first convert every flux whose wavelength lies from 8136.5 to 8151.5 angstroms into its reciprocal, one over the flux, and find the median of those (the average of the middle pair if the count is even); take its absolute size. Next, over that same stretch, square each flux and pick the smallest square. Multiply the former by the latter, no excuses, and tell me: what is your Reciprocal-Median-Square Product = 22.4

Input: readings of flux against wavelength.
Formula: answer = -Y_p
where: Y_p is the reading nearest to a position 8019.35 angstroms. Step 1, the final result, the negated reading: -28.3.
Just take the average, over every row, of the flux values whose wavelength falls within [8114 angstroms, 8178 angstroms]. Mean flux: 25.6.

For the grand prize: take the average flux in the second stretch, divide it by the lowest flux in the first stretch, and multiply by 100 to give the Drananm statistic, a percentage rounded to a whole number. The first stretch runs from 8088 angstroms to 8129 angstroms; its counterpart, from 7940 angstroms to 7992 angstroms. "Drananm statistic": 119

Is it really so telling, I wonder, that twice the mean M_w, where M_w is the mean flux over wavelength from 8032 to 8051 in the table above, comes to 53.3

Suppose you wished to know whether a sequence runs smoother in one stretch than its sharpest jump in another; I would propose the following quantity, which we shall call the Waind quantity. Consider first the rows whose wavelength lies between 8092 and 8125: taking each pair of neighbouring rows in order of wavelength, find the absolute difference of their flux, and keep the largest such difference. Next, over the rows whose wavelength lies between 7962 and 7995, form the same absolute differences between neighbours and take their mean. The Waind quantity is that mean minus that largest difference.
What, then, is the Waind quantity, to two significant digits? -3.2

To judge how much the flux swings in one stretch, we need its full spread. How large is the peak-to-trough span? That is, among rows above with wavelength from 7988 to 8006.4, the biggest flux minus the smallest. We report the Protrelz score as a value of 1.8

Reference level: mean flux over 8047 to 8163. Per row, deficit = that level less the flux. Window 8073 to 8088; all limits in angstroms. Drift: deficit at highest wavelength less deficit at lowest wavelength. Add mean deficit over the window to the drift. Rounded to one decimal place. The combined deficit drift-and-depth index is -1.3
